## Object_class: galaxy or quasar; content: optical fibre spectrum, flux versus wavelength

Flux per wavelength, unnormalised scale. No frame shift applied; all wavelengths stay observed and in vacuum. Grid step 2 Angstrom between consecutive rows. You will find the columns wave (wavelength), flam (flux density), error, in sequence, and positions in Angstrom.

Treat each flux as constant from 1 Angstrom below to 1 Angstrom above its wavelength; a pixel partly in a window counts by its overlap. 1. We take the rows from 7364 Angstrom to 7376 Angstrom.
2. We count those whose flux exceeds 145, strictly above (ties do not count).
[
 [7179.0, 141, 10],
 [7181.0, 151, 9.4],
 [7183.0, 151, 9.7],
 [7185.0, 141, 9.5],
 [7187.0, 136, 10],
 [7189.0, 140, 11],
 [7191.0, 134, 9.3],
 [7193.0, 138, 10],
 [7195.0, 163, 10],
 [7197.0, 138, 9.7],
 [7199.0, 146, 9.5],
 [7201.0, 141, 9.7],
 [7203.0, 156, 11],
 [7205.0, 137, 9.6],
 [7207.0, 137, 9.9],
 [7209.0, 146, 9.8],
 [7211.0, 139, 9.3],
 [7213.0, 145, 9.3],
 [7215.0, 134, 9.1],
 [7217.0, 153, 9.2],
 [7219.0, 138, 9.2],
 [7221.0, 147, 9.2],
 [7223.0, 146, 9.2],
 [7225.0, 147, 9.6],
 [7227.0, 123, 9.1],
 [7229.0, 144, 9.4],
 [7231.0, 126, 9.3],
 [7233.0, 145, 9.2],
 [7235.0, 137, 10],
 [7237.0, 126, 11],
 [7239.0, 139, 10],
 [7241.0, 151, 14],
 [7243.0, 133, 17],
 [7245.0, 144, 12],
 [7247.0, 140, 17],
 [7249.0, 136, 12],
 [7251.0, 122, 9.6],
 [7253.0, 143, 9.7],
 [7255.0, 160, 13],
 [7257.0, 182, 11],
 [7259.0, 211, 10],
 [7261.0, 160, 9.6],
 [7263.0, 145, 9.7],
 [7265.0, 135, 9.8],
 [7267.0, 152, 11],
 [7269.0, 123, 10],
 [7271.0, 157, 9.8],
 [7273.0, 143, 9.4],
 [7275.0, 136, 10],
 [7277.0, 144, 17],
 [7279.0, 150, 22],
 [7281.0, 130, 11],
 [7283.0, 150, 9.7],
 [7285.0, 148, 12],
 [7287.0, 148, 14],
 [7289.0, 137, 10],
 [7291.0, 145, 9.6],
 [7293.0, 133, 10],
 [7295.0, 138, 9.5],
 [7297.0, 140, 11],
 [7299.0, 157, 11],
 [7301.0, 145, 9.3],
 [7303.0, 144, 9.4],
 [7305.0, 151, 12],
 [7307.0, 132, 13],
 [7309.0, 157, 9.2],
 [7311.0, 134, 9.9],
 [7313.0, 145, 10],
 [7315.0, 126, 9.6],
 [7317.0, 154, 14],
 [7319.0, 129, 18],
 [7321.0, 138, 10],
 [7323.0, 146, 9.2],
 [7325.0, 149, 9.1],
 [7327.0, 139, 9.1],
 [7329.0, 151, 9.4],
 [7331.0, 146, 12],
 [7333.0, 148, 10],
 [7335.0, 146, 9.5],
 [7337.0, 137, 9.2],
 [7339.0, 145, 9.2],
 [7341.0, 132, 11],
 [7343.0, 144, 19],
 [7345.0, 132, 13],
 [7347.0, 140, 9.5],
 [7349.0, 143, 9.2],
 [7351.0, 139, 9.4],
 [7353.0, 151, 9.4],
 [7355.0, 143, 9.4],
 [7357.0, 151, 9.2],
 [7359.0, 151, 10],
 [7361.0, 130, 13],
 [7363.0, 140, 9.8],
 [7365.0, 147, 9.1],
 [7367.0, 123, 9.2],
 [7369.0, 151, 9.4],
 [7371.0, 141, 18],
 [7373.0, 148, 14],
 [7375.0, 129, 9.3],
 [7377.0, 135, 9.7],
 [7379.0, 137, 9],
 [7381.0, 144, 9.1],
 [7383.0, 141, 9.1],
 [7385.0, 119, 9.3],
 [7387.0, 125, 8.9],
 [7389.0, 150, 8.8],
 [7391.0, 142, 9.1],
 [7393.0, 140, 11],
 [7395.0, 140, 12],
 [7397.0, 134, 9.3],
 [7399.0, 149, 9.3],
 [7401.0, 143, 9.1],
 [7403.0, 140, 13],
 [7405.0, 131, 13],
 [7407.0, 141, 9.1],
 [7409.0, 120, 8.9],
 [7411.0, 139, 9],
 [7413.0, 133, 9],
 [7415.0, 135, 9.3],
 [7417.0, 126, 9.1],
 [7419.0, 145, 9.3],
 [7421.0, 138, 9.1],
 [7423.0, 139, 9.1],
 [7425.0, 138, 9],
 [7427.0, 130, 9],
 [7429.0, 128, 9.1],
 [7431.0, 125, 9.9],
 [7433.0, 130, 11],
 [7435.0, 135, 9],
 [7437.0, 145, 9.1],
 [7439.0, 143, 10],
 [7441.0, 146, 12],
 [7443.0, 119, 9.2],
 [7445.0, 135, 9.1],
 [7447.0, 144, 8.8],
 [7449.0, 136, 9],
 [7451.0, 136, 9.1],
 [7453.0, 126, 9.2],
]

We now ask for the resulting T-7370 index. 3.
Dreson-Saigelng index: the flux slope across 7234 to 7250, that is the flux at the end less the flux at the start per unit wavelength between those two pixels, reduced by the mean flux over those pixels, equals -138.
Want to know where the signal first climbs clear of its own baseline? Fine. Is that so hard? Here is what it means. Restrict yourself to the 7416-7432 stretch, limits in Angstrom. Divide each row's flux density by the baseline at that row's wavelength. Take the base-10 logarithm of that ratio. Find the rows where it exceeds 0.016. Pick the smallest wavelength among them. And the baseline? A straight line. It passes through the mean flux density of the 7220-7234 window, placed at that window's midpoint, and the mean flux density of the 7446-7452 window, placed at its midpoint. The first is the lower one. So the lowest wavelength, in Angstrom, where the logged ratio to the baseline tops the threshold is 7419.0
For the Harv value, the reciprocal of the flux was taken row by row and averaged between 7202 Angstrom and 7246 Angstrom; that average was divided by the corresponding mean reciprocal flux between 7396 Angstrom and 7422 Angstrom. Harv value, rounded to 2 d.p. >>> 0.97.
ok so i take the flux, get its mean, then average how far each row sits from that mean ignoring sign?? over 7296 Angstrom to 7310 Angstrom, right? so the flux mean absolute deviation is 7.2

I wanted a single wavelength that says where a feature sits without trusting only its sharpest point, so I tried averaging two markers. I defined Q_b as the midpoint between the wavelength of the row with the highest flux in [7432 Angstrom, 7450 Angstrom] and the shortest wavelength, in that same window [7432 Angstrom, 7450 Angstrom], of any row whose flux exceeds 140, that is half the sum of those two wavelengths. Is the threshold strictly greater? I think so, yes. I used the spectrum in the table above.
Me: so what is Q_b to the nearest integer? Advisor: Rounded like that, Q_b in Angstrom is 7439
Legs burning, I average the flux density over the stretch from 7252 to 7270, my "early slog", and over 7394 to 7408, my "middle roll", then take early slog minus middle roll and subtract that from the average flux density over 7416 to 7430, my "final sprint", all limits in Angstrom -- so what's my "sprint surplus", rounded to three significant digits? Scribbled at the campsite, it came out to 118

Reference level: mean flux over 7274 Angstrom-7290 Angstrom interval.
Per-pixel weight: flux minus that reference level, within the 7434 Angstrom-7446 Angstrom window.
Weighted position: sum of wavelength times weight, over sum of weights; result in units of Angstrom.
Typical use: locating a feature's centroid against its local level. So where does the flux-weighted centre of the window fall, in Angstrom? 7442.2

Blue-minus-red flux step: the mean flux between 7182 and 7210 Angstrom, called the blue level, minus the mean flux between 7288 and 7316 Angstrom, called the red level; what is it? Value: 1.4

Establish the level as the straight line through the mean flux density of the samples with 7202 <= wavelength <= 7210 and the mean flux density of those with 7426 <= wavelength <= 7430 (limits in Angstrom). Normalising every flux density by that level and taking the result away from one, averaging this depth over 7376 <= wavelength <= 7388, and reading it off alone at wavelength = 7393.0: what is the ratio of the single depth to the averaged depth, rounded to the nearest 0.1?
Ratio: 6.3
